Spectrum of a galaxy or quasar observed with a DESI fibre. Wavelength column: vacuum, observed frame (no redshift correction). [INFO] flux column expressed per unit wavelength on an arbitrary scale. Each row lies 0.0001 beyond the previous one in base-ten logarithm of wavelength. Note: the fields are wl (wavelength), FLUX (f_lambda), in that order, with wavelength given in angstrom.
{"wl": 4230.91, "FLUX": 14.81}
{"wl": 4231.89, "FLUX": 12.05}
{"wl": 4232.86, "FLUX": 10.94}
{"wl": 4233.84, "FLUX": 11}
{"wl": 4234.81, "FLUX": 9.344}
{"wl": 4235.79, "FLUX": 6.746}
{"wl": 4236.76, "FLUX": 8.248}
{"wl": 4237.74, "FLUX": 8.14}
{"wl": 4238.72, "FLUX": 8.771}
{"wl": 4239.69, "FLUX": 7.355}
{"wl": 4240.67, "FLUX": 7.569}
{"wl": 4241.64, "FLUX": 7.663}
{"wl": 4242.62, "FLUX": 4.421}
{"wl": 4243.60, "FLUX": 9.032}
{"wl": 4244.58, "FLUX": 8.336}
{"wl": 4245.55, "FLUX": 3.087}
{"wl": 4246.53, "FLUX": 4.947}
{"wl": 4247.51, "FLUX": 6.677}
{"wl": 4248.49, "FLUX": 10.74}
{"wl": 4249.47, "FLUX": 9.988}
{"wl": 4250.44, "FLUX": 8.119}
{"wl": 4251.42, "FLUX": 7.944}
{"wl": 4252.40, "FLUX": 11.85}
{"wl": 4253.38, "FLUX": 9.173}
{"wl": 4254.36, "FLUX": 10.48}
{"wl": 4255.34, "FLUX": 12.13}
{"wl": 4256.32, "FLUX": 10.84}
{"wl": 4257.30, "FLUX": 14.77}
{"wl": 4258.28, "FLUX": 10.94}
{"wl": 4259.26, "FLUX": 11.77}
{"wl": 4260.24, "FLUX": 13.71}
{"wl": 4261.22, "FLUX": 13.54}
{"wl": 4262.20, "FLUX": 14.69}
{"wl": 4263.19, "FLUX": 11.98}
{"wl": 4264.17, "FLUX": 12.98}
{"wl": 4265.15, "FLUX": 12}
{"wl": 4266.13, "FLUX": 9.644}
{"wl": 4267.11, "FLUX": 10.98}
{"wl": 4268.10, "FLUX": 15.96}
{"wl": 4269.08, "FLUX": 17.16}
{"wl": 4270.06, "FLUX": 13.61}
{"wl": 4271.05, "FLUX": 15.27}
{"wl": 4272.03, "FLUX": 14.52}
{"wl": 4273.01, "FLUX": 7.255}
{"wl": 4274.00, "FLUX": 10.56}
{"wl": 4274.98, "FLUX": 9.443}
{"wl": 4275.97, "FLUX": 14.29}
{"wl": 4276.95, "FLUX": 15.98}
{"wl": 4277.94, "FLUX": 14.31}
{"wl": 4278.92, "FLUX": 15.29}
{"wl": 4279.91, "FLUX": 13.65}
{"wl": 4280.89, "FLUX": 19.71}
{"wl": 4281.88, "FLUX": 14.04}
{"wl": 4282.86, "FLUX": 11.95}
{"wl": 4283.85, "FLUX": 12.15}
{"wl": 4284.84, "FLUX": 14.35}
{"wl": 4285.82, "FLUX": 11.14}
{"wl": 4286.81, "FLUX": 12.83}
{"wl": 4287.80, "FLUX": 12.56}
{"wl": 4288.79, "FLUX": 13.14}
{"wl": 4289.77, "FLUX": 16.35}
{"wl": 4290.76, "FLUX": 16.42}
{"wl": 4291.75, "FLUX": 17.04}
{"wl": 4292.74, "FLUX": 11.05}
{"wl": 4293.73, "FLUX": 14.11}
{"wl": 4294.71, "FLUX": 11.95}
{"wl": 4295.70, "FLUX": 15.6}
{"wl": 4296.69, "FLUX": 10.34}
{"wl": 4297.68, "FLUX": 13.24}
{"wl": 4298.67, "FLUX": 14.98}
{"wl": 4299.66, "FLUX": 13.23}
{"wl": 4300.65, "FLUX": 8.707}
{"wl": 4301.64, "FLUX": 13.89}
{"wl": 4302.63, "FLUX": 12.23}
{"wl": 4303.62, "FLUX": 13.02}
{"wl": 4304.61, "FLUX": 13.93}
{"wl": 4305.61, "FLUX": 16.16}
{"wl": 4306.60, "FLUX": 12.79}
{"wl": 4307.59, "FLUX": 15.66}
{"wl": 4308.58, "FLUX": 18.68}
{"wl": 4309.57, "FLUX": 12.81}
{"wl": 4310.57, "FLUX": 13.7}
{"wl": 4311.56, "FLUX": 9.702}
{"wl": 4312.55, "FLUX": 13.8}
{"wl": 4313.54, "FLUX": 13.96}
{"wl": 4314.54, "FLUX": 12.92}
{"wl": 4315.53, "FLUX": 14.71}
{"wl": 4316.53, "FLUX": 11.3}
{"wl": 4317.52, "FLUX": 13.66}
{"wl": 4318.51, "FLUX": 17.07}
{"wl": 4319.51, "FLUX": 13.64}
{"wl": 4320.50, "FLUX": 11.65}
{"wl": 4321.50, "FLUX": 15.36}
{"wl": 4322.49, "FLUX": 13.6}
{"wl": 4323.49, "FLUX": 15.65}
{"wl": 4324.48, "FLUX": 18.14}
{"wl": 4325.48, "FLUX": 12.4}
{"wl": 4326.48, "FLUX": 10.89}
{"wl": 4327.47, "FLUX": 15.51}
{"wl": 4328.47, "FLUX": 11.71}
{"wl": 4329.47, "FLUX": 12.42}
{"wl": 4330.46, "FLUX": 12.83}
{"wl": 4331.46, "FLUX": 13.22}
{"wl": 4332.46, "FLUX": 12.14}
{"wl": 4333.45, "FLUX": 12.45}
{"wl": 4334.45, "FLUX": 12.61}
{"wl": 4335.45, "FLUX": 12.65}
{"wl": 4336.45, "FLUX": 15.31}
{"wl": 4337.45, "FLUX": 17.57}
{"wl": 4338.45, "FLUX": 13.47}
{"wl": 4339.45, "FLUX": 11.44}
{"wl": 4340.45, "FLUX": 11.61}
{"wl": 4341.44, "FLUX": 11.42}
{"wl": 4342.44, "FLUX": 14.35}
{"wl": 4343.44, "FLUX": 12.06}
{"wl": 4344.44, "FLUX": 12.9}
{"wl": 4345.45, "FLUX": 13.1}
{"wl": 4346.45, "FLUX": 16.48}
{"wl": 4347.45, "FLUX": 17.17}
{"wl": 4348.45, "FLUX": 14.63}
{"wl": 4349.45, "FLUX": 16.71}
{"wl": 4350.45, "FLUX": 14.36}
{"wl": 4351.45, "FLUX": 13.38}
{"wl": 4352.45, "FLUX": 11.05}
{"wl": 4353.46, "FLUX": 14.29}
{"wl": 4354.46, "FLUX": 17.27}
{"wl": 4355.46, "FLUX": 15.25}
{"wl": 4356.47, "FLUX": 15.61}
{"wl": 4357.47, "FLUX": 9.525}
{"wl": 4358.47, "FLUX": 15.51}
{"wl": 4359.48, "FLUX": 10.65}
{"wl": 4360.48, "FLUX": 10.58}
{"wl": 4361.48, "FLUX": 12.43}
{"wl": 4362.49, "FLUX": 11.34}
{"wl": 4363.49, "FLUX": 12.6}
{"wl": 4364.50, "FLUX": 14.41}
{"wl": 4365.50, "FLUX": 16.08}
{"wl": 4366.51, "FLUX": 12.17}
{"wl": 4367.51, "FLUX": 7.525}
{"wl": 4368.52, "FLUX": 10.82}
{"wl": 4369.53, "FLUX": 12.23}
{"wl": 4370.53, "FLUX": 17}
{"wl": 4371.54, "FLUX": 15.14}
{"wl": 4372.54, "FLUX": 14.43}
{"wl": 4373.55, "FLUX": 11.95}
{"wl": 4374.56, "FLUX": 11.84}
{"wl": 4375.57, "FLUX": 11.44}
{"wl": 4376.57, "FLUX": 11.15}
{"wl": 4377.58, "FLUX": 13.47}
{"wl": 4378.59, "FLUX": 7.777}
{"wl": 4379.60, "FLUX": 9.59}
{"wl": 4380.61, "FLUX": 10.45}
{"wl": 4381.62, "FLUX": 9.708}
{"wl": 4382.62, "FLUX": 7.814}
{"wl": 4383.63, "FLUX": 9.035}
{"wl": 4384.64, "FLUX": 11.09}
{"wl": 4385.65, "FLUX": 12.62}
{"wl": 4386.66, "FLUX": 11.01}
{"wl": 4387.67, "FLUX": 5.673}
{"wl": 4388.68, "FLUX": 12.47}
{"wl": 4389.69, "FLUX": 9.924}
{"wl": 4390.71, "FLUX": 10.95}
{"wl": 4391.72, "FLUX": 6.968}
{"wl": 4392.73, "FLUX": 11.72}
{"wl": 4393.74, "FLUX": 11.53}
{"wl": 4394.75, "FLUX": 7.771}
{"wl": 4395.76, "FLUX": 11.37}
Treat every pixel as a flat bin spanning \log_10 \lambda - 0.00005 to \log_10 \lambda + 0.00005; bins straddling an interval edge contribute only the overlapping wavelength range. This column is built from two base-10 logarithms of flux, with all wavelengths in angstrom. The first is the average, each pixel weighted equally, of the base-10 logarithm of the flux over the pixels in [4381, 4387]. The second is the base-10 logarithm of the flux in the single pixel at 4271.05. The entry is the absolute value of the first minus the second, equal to 0.18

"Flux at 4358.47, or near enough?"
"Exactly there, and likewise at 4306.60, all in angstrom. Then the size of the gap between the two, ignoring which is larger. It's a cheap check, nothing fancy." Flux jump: 2.7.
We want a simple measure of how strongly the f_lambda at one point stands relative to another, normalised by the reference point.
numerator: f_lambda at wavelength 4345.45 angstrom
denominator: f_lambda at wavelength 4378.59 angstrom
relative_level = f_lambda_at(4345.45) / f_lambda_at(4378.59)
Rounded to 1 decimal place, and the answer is 1.7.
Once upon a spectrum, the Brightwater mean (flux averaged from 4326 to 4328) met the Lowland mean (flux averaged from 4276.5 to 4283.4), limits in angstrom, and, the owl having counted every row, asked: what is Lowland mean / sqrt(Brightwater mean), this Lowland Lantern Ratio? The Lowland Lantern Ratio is 4.1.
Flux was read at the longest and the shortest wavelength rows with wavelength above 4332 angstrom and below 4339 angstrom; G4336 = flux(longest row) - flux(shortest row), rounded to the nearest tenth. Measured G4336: 1.3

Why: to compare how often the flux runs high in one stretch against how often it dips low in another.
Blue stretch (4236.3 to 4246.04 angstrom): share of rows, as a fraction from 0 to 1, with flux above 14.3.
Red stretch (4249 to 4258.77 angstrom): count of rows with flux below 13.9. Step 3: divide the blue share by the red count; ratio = 0.00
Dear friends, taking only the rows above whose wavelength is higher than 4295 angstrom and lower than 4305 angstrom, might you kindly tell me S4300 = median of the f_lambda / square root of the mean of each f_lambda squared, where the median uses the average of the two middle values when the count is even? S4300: 1.01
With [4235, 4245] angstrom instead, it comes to 1.02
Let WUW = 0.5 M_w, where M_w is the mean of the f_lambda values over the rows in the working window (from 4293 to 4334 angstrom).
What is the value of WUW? 6.75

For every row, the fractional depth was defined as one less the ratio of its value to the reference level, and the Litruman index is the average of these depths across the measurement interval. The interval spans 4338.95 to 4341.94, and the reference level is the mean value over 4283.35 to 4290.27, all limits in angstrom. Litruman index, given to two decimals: 0.13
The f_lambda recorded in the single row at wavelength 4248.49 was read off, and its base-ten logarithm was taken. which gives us 1.03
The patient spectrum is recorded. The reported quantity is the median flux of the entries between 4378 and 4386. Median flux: 9.6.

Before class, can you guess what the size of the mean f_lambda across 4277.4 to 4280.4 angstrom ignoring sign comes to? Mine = 14.4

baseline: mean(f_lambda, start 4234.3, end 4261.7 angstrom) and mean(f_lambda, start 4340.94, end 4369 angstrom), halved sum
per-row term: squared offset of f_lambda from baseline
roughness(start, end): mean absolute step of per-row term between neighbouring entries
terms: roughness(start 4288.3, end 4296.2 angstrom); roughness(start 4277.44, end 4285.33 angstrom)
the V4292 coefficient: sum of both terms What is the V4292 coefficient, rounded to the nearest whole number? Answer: 37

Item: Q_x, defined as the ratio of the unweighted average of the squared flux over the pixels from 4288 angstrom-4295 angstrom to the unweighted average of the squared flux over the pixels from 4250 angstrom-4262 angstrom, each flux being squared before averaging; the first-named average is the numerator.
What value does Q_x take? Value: 1.6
